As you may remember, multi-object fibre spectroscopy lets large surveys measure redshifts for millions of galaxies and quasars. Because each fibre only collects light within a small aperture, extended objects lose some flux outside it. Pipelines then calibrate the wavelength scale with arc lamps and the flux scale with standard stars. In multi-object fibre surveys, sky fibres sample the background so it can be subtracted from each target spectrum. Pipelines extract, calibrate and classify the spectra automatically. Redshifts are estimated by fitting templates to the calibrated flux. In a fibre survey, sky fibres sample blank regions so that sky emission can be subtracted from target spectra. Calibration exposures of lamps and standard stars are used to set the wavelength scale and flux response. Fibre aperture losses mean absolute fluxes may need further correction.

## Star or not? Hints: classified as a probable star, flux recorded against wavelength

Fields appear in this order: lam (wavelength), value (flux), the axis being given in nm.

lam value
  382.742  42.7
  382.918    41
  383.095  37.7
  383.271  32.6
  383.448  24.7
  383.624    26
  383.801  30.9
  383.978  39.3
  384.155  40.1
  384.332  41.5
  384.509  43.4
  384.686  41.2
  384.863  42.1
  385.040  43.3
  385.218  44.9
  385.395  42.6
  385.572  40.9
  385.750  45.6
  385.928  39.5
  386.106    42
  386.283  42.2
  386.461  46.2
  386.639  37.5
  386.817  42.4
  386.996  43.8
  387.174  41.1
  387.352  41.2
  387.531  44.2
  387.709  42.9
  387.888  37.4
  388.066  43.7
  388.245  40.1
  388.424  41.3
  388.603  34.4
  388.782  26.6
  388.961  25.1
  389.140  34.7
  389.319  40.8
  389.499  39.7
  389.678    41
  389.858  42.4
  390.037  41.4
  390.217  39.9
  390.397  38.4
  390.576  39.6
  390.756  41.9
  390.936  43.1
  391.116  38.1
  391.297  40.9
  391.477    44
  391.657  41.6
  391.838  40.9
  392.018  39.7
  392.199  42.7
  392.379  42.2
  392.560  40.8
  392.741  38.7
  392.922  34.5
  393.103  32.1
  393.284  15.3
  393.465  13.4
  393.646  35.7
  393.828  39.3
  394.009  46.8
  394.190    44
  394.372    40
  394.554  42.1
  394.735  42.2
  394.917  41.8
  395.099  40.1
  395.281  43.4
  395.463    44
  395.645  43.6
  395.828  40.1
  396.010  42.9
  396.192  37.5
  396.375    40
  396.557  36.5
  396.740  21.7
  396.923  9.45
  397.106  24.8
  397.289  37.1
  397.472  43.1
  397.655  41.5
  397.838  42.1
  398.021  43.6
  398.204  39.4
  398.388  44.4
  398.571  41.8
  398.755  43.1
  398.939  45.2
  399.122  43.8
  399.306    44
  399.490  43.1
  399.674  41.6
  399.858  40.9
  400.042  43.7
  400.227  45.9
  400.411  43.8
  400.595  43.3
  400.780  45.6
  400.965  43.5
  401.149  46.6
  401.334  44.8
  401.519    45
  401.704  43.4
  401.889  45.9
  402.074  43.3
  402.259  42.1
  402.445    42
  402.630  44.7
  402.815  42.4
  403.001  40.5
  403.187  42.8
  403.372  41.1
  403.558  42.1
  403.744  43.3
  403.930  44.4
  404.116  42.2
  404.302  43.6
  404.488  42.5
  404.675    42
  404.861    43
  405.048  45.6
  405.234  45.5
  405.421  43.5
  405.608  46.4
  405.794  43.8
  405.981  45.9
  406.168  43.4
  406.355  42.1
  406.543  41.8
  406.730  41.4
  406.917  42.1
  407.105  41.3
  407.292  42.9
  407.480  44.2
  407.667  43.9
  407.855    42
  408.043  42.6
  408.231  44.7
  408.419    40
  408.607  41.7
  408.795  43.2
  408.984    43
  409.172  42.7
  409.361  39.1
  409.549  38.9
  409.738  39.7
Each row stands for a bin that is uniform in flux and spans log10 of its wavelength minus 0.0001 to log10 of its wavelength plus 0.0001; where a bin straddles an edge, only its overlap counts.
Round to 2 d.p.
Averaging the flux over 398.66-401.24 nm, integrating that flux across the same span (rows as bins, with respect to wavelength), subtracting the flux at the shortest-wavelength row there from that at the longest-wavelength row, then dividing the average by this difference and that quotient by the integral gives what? 0.11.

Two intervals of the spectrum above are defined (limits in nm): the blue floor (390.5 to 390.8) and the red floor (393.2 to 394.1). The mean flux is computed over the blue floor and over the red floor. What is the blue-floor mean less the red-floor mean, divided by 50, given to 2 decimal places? 0.21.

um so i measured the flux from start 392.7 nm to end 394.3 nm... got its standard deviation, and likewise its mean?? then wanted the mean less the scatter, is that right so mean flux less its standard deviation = 22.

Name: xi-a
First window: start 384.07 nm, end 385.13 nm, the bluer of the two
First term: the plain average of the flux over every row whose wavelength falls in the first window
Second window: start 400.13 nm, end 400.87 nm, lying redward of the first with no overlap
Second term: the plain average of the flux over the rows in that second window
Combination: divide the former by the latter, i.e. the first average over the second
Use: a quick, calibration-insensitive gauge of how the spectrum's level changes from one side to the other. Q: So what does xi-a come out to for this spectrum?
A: 0.94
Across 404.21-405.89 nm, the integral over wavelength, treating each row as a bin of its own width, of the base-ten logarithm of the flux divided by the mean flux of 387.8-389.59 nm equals 0.14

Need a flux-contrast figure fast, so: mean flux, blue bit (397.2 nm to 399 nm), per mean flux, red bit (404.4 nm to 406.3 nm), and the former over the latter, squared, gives 0.91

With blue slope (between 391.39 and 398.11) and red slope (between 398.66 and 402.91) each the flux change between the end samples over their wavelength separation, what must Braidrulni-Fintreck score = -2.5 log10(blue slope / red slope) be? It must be 1.1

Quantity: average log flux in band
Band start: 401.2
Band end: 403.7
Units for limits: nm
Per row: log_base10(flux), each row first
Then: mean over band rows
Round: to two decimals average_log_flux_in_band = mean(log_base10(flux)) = 1.63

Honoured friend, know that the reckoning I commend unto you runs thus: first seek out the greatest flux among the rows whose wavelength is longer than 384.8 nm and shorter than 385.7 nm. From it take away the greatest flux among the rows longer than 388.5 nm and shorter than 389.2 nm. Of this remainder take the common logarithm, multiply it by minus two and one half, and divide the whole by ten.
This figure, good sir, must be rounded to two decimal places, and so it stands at -0.25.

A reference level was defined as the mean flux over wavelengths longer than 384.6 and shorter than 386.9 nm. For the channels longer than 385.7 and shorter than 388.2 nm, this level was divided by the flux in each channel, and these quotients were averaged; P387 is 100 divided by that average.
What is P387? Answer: 99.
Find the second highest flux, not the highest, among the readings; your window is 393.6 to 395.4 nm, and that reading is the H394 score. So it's 44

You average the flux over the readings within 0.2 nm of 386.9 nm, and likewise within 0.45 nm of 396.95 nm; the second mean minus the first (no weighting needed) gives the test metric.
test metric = -17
